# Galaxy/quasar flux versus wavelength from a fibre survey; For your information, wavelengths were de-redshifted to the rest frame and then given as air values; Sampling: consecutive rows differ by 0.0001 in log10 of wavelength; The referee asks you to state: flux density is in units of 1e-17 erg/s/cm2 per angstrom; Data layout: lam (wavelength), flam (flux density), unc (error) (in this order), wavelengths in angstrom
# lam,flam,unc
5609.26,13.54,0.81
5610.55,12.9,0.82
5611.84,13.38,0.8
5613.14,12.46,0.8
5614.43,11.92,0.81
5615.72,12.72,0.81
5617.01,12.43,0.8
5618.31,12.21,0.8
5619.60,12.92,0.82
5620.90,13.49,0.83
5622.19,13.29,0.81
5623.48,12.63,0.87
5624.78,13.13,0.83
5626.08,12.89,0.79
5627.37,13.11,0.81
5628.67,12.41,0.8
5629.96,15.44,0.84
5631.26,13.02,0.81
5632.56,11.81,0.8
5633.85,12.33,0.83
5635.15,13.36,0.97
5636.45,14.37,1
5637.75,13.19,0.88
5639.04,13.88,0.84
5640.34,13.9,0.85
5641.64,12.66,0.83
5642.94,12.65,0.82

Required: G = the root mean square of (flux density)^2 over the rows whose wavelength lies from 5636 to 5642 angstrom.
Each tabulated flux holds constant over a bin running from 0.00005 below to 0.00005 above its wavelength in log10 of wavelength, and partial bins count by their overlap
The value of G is 186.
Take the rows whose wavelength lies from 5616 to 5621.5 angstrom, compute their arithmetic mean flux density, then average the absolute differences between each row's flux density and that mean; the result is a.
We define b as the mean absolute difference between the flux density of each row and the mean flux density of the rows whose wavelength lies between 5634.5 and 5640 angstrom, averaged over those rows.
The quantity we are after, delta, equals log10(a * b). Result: -0.73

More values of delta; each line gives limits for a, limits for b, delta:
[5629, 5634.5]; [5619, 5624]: -0.45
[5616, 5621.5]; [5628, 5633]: -0.30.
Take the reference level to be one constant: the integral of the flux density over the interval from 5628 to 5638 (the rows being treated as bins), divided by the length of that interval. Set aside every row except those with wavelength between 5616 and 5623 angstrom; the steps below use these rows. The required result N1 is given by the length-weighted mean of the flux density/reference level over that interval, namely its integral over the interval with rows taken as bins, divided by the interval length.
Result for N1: 0.97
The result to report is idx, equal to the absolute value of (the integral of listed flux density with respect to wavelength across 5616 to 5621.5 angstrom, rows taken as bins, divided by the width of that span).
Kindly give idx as 12.7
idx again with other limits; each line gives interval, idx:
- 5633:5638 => 13.3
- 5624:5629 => 12.9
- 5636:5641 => 13.8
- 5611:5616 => 12.6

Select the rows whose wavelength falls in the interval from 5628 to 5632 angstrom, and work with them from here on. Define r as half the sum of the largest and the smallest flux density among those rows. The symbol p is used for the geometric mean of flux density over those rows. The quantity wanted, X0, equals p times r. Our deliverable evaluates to 189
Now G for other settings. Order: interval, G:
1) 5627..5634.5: 174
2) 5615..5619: 155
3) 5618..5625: 168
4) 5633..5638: 179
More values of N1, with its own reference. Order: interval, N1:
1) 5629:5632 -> 1.05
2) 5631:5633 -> 0.93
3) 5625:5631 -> 1.01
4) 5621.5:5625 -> 0.98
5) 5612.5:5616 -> 0.93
